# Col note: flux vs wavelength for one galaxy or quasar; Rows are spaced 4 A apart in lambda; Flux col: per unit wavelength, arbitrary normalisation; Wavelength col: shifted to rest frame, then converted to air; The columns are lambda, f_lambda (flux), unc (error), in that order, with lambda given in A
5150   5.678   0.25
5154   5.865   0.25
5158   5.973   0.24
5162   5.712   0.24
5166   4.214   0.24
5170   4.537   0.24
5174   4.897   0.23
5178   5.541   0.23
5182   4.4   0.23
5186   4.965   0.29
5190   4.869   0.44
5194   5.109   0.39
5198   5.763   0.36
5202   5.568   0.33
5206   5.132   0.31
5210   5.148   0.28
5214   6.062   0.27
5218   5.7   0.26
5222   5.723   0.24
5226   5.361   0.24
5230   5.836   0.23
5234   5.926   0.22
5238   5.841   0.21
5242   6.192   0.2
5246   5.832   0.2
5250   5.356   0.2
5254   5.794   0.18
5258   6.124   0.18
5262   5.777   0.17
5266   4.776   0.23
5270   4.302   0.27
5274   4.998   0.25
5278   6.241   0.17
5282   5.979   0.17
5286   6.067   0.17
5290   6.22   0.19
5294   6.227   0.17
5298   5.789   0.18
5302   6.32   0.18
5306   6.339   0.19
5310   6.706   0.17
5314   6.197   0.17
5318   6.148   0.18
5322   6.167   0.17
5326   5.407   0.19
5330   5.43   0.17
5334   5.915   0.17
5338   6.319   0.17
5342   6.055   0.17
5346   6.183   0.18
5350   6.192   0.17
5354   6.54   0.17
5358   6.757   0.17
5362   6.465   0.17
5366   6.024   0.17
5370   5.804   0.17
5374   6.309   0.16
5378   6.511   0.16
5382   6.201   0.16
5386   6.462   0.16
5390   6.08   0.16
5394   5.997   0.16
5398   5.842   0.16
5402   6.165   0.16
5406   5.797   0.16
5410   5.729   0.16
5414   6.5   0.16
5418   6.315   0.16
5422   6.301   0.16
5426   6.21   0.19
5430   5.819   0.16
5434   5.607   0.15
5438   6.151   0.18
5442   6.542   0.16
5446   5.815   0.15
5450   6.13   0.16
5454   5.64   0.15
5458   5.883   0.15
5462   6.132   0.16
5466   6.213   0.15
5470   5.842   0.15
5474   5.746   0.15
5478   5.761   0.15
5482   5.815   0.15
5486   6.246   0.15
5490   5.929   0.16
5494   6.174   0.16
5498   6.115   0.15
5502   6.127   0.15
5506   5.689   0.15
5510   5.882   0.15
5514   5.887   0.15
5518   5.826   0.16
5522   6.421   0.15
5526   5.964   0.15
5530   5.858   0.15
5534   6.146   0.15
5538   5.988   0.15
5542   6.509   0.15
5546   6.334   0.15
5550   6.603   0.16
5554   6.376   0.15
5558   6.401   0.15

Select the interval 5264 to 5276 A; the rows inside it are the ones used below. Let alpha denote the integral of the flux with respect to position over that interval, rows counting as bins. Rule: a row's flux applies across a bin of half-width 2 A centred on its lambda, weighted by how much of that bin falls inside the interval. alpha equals 56.3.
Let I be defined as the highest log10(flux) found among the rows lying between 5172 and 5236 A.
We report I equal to 0.783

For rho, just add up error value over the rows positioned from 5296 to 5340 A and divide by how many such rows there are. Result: 0.176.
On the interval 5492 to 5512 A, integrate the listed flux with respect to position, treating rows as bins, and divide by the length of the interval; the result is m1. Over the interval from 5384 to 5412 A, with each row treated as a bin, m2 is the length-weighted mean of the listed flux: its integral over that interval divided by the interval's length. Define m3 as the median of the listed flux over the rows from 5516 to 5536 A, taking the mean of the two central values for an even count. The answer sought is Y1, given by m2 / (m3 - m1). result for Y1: -180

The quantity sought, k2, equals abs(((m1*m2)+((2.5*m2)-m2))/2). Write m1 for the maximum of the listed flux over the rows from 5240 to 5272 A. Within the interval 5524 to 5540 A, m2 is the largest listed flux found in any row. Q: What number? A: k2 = 23.6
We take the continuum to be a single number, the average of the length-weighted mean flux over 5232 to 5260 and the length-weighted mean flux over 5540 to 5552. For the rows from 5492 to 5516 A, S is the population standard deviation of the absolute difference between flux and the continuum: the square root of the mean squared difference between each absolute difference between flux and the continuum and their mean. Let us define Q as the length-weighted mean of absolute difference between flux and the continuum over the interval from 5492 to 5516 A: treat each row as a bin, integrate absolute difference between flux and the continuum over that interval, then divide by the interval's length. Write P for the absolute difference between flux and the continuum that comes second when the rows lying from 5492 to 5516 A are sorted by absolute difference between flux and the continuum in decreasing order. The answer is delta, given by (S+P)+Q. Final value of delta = 0.66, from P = 0.29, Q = 0.20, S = 0.173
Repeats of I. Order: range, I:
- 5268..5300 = 0.795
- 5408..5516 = 0.816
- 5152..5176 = 0.776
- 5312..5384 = 0.830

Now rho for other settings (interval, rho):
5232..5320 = 0.193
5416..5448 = 0.164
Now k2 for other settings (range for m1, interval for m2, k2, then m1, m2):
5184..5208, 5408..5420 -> 23.6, 5.763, 6.5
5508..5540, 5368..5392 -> 25.8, 6.421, 6.511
